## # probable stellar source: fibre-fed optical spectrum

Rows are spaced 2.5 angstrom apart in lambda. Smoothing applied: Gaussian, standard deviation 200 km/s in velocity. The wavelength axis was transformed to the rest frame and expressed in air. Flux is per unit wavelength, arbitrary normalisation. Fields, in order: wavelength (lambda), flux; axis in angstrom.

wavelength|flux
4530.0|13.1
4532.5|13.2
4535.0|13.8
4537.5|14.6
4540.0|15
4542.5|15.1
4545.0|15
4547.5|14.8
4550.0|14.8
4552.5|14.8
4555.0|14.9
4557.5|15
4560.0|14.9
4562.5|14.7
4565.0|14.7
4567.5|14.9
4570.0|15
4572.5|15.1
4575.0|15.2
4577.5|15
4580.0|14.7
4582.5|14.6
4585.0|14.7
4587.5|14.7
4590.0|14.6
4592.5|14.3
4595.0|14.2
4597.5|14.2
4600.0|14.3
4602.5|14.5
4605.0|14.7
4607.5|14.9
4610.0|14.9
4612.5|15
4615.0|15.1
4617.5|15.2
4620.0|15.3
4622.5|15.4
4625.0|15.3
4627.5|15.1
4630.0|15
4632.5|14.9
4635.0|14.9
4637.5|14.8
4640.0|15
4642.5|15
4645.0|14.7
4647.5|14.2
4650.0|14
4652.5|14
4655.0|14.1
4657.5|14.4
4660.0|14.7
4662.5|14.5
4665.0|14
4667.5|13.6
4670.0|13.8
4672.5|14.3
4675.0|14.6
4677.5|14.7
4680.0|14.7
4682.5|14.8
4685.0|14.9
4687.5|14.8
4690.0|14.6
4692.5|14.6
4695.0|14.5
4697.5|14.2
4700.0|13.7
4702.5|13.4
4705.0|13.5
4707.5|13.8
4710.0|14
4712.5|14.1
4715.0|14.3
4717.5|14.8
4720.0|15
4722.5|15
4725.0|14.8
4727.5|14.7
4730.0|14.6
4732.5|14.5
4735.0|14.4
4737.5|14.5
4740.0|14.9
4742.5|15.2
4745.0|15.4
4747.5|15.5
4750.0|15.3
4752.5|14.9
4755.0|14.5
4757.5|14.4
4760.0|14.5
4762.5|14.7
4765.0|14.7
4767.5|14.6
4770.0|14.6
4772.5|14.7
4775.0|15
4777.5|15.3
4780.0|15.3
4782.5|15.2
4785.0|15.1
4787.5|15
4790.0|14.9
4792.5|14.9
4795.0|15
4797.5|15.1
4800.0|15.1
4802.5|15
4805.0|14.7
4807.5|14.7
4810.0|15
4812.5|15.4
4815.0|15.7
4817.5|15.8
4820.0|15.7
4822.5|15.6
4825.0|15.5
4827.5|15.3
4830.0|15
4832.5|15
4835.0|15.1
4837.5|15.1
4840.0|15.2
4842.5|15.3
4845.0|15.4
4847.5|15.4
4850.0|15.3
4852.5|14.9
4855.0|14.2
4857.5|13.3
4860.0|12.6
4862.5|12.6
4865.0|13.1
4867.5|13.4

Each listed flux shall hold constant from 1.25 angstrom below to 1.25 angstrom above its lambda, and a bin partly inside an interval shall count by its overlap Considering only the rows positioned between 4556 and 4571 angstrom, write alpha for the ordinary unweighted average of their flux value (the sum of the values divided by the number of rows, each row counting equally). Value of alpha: 14.9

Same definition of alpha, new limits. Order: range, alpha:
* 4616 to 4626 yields 15.3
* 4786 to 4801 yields 15.0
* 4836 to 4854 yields 15.2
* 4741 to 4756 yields 15.1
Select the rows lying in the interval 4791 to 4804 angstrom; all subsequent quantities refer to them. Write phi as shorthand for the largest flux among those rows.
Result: 15.1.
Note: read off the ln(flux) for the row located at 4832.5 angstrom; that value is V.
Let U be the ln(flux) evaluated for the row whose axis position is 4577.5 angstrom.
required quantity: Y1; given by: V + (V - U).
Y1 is 2.71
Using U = 2.71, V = 2.71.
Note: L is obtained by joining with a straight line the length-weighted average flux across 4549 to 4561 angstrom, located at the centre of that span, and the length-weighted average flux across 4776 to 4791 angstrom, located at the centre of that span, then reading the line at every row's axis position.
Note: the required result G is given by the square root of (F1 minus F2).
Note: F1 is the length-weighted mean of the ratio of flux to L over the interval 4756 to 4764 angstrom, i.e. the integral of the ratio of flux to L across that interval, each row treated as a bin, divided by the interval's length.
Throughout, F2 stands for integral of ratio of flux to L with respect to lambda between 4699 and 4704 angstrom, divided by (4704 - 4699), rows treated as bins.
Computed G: 0.25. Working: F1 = 0.96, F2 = 0.90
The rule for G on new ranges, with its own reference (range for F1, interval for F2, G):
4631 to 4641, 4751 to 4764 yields 0.17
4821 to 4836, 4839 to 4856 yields 0.11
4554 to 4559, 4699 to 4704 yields 0.32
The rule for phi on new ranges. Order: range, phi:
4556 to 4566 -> 15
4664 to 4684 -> 14.8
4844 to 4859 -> 15.4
